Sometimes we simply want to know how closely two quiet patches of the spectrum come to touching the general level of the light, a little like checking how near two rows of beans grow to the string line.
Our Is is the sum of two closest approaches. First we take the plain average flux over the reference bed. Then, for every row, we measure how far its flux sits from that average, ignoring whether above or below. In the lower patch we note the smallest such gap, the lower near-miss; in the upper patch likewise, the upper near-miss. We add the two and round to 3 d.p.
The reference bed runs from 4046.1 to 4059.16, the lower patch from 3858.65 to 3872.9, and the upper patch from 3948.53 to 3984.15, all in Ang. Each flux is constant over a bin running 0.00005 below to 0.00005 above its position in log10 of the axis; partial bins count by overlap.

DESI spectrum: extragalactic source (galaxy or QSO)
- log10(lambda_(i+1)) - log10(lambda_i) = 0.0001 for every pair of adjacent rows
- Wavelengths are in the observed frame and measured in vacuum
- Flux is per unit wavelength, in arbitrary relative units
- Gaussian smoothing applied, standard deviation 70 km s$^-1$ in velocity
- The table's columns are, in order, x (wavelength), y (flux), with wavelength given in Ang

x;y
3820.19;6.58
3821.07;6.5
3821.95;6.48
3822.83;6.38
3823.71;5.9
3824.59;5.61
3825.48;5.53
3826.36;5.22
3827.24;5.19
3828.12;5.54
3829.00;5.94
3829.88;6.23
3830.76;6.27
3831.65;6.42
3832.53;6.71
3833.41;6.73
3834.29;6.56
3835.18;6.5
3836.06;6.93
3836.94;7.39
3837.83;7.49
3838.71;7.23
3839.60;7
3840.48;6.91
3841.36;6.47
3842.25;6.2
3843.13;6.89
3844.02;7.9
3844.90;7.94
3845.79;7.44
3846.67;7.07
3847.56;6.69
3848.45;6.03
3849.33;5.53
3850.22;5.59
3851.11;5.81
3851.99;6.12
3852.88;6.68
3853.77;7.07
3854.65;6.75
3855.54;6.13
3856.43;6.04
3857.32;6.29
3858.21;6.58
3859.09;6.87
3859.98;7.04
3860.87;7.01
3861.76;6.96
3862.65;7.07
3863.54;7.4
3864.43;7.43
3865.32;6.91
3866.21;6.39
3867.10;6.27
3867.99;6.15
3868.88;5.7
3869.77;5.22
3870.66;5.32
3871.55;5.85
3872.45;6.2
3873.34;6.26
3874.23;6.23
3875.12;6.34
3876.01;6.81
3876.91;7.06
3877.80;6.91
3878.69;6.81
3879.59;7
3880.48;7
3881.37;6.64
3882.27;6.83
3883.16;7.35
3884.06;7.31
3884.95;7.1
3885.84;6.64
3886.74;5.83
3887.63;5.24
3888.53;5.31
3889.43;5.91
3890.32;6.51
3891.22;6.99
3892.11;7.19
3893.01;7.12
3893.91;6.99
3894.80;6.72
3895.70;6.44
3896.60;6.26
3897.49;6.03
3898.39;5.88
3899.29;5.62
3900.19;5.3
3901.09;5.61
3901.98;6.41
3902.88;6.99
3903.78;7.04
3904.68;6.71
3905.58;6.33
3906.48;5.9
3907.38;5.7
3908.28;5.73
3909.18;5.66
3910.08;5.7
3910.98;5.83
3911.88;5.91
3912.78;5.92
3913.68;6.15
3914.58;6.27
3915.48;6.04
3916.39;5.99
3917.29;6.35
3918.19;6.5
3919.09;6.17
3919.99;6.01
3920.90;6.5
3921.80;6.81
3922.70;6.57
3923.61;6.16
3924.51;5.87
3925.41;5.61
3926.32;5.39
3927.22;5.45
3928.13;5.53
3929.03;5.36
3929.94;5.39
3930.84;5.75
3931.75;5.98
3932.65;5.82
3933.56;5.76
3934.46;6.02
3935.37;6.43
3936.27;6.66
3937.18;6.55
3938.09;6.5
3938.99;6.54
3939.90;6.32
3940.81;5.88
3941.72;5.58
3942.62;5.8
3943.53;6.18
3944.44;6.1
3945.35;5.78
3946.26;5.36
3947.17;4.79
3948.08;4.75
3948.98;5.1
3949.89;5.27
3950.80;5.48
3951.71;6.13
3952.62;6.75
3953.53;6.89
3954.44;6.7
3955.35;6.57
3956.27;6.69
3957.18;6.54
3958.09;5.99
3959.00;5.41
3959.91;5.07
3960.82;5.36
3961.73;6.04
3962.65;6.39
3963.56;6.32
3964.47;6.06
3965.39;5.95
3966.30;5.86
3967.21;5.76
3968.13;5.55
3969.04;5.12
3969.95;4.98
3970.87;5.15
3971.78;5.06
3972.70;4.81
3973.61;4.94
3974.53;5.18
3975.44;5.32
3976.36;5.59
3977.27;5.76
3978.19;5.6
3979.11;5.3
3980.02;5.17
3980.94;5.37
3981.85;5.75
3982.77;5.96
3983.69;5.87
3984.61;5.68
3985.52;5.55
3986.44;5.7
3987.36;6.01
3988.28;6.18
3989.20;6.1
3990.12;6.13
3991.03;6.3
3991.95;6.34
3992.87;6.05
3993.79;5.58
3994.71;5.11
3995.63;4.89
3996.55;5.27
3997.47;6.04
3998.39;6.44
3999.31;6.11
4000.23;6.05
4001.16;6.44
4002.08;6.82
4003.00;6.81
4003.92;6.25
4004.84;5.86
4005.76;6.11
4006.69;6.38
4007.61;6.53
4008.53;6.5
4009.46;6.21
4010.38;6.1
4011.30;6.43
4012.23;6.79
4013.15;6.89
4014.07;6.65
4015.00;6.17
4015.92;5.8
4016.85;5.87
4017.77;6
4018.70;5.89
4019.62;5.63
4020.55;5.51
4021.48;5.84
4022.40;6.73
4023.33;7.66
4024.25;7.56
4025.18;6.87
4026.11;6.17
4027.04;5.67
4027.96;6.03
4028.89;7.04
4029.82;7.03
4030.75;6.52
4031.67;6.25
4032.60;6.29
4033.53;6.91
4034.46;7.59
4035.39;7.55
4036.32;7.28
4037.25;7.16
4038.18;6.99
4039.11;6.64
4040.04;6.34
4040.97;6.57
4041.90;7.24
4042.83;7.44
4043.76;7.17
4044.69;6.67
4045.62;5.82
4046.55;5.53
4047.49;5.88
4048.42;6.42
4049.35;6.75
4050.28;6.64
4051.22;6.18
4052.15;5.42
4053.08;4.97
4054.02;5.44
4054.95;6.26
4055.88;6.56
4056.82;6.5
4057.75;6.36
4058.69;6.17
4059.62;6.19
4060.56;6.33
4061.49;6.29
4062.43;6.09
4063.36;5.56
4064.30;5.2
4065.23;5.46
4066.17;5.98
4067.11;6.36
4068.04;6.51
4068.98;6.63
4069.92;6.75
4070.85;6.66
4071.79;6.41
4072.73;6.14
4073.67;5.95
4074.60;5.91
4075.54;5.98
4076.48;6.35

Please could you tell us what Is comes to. 0.090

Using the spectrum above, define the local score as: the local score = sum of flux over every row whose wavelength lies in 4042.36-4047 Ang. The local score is 33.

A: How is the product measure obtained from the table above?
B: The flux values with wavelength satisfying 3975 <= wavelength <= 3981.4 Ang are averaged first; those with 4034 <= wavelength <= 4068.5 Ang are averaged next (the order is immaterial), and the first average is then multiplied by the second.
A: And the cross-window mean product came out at 34.7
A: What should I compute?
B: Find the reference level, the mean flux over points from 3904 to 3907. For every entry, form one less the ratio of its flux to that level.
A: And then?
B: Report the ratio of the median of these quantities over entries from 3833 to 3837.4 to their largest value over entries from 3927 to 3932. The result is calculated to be -0.4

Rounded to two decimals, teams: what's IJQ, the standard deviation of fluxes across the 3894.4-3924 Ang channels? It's 0.42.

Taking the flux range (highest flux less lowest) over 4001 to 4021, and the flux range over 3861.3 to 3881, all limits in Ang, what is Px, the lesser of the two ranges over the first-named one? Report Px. 1.00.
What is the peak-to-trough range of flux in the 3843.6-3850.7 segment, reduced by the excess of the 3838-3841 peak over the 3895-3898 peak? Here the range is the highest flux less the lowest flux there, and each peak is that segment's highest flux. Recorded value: 1.6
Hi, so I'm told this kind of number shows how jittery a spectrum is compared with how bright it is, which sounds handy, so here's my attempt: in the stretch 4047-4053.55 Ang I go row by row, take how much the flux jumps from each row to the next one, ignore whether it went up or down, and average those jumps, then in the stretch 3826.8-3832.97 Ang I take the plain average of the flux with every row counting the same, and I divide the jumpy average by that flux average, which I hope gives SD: 0.073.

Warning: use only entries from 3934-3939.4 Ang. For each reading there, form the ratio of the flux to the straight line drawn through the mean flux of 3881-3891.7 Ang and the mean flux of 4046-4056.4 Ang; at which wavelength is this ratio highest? 3936.27 Ang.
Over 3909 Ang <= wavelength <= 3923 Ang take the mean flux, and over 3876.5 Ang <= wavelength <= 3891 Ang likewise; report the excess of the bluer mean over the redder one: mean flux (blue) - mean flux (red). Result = 0.4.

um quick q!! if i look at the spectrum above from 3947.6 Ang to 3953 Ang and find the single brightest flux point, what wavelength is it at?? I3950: 3952.62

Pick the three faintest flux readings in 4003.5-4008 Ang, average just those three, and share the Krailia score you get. 6.1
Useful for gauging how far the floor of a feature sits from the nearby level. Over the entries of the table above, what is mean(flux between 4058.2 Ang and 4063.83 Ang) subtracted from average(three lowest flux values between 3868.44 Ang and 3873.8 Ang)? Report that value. -0.69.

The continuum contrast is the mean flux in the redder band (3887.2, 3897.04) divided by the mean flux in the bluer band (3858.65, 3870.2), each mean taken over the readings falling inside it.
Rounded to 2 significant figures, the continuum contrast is 0.97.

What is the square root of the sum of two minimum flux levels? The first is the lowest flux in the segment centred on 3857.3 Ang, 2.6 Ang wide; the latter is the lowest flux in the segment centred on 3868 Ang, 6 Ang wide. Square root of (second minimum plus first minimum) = 3.36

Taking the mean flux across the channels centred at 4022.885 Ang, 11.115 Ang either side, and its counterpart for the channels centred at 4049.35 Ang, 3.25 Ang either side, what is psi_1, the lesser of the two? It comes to 6.12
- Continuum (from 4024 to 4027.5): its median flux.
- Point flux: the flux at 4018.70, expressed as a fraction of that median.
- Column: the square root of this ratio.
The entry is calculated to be 0.95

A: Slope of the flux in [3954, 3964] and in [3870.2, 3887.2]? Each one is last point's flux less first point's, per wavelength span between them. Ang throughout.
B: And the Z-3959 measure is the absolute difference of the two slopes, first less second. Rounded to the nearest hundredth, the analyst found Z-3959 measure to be 0.07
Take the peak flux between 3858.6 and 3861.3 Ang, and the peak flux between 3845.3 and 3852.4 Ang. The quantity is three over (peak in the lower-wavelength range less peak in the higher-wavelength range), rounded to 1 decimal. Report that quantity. 7.5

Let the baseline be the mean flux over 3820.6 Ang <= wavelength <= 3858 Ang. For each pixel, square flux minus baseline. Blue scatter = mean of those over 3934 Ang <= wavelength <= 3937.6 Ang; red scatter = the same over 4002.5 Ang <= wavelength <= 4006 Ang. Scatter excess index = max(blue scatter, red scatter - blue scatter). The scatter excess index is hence 0.10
